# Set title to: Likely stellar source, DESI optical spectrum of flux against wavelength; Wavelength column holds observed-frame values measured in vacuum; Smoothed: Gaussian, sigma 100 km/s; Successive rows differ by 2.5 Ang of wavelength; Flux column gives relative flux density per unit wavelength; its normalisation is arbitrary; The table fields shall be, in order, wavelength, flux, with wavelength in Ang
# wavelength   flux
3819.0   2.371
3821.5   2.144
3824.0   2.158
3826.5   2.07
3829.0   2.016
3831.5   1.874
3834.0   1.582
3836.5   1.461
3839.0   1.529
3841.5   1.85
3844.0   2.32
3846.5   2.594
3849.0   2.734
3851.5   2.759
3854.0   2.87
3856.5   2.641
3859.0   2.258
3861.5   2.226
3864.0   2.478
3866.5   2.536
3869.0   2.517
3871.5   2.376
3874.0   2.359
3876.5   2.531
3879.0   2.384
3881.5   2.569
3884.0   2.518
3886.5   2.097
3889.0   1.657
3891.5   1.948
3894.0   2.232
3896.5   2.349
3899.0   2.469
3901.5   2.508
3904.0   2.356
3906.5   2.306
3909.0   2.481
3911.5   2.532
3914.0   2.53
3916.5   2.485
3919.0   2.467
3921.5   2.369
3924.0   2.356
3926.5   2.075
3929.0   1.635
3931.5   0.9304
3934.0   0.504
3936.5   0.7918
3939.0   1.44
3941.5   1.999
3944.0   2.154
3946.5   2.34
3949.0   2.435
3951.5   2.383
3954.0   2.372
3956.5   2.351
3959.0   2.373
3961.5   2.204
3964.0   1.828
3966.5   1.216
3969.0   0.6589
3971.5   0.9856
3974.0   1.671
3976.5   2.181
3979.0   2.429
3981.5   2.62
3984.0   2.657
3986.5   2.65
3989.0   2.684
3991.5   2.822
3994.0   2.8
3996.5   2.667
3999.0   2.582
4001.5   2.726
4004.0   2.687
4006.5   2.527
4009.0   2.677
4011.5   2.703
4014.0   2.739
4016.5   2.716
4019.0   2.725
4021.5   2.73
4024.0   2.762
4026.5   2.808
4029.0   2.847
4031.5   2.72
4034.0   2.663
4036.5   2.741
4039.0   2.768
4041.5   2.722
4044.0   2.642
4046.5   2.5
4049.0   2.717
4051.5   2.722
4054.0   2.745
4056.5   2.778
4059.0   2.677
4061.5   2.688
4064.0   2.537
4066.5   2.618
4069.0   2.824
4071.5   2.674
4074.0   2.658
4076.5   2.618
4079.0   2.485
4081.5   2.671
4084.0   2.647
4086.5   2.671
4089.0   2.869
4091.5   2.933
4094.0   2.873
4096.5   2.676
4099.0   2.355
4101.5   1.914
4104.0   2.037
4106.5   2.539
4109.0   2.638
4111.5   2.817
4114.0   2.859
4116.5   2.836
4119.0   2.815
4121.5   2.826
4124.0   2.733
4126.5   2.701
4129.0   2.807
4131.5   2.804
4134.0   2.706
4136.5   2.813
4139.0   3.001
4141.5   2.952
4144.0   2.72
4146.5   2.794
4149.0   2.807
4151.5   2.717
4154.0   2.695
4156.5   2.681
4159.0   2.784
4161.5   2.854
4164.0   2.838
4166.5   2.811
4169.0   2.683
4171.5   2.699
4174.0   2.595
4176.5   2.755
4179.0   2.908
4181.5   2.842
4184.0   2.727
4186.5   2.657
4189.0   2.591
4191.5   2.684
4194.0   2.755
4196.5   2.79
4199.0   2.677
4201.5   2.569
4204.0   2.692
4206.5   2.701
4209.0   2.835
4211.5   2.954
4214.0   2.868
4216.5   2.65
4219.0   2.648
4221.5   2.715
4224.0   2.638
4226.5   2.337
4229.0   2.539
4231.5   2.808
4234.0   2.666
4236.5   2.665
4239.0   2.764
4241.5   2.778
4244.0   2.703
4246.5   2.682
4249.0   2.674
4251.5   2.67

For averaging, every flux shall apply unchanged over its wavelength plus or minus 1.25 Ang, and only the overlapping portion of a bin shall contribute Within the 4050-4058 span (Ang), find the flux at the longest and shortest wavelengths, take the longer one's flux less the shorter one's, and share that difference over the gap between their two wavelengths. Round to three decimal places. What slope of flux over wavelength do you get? 0.011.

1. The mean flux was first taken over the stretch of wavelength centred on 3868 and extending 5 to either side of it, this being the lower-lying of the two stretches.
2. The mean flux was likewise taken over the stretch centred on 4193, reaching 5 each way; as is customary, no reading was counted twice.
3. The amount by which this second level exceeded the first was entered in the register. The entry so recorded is 0.23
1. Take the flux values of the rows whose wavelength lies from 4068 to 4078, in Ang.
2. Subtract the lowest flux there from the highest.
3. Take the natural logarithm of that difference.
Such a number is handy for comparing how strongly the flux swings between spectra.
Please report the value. -1.6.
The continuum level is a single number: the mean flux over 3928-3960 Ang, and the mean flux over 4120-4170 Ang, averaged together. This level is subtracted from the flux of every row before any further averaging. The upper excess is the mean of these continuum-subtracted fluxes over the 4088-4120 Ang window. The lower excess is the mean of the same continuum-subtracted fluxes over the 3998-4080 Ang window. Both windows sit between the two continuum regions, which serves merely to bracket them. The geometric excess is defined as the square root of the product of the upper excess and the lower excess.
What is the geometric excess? 0.35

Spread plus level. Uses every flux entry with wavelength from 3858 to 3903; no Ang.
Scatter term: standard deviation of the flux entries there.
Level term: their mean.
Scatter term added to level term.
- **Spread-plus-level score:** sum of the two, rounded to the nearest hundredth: 2.57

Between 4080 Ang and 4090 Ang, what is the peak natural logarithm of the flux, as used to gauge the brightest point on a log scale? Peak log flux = 1.05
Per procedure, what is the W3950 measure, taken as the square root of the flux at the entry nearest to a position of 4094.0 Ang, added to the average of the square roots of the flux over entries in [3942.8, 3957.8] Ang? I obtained 3.22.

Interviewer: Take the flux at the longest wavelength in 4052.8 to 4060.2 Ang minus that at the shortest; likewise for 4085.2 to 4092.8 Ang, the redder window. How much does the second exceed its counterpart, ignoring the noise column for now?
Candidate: 0.33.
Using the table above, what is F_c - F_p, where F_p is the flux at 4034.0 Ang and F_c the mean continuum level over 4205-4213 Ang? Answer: 0.2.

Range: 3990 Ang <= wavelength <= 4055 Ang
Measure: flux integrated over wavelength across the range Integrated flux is 176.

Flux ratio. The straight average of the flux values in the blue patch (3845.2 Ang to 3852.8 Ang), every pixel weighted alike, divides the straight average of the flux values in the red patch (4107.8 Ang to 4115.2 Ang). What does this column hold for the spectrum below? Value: 1.03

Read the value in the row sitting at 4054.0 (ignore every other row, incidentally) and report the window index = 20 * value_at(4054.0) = 55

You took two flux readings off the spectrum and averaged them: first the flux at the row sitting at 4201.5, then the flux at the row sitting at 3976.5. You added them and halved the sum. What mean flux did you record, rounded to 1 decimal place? 2.4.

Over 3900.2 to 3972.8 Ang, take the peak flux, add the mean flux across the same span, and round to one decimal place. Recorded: 4.5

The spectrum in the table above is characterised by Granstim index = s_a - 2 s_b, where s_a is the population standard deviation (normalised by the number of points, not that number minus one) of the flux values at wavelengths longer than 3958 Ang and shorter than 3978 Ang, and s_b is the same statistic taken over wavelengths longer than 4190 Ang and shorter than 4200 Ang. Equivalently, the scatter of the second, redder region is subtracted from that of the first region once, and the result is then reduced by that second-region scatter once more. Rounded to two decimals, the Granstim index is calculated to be 0.49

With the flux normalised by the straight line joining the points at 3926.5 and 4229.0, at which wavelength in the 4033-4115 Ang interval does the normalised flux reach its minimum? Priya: 4101.5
